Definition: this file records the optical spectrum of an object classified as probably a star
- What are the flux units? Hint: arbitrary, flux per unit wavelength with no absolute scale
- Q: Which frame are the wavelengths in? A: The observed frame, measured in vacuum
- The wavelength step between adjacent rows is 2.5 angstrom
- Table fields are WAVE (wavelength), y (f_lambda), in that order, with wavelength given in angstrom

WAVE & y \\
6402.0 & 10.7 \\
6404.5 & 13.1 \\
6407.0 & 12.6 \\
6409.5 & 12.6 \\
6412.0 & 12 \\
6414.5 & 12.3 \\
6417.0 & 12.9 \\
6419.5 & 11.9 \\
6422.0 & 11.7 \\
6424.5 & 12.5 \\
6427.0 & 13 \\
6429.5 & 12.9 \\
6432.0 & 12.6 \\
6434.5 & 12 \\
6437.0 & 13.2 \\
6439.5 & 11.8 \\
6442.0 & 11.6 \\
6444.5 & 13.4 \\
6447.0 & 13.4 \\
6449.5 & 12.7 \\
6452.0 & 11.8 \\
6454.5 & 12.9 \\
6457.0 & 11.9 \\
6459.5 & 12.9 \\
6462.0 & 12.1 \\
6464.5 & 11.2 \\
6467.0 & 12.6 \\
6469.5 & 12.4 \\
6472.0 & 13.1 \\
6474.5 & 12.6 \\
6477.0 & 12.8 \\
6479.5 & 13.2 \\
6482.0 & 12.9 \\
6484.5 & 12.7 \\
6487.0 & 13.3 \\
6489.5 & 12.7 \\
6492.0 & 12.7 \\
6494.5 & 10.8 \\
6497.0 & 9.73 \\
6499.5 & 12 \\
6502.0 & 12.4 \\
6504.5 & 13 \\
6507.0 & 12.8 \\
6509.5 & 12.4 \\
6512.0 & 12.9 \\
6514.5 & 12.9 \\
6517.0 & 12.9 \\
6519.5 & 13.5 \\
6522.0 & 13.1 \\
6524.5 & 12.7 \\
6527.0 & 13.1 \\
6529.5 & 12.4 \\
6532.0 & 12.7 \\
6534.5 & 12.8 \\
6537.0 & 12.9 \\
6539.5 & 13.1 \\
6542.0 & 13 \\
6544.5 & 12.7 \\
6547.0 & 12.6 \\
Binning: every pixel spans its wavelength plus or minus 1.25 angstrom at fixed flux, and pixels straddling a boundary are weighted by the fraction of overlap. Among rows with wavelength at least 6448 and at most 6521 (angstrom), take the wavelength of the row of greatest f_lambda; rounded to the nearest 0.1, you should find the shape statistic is 6519.5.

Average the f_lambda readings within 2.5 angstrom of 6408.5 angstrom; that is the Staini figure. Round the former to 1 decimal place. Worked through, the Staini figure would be 12.6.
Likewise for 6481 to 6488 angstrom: 13.0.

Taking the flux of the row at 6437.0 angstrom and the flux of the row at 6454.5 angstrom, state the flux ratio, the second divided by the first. 0.98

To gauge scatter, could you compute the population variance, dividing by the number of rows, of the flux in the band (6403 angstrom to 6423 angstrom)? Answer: 0.22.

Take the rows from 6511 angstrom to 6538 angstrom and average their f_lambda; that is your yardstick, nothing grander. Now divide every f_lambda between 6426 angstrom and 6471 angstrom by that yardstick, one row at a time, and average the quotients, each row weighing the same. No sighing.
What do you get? 0.966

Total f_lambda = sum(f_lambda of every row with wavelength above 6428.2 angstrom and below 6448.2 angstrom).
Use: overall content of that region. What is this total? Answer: 101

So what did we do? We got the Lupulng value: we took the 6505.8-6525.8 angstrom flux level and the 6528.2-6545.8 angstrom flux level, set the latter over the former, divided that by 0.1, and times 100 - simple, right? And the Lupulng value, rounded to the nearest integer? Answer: 992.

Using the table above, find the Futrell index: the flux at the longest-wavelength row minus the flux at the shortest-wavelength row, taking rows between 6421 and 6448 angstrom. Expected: 1.7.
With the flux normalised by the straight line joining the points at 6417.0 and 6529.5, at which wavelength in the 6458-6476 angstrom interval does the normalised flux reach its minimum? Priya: 6464.5 angstrom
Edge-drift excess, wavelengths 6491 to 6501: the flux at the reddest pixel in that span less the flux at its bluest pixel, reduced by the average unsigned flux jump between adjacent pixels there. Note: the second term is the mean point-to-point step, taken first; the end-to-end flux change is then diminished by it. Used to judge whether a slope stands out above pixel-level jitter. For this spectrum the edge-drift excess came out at -2.4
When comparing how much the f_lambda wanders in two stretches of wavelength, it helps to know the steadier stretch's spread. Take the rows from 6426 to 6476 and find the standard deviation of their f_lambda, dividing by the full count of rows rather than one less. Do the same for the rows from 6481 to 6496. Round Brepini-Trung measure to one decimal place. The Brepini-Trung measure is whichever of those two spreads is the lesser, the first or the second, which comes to 0.6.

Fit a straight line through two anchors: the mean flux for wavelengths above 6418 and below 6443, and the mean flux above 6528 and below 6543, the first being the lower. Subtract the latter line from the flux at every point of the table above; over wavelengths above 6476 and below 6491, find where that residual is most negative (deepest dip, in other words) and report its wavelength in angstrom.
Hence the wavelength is 6489.5 angstrom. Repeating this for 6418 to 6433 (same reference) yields 6422.0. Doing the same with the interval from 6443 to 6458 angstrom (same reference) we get 6452.0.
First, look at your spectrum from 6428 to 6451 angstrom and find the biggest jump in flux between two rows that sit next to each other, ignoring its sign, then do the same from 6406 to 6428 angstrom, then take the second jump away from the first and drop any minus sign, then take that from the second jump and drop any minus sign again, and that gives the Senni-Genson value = 0.20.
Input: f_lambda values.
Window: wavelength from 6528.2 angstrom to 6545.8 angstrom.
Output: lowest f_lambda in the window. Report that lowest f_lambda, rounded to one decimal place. 12.4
